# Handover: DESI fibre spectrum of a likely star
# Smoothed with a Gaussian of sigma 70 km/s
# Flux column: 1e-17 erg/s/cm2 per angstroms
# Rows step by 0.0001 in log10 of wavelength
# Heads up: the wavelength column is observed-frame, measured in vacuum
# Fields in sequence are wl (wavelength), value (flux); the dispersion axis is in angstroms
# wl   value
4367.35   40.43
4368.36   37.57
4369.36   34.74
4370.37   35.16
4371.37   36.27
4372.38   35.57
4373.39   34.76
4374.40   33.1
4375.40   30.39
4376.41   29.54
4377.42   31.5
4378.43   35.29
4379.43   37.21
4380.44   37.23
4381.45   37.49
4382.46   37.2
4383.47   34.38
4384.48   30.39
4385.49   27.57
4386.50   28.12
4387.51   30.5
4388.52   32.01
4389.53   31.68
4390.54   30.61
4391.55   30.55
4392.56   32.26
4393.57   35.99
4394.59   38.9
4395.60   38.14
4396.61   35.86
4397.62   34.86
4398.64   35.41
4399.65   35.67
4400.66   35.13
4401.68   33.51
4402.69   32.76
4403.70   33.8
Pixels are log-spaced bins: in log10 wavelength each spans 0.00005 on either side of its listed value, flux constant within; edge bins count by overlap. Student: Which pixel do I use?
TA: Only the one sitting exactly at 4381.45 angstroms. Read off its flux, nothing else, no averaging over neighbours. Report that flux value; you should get 37.49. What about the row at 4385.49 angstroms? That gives 27.57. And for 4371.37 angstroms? 36.27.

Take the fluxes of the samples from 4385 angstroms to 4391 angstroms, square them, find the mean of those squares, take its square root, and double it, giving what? 60.3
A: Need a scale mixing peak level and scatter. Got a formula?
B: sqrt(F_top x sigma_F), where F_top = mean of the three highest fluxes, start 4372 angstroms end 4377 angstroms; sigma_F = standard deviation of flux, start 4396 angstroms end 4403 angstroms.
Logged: 6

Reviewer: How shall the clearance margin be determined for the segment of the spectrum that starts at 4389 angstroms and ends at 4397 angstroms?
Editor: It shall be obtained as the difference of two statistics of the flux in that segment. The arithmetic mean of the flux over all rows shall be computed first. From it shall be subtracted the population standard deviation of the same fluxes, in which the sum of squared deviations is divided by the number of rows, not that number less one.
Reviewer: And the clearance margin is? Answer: 31.1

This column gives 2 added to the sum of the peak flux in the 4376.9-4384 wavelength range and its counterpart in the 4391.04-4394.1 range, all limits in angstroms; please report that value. 75.5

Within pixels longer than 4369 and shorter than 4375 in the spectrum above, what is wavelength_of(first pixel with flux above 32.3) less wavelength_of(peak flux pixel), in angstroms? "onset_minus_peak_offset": -2.0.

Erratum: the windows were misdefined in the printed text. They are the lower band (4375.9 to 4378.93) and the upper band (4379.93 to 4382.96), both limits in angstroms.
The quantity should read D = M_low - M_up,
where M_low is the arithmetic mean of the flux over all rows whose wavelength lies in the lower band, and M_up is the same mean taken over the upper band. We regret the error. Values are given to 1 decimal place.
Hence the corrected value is -5.2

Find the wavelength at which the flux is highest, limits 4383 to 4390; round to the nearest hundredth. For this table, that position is 4383.47 angstroms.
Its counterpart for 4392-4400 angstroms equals 4394.59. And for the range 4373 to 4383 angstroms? 4381.45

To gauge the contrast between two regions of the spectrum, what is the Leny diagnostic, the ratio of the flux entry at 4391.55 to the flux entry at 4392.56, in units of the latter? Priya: 0.95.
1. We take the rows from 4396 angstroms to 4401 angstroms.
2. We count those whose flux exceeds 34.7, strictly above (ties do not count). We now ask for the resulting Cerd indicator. 5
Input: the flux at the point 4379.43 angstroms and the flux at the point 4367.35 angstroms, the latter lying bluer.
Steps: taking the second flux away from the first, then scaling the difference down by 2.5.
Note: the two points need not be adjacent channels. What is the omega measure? -1.3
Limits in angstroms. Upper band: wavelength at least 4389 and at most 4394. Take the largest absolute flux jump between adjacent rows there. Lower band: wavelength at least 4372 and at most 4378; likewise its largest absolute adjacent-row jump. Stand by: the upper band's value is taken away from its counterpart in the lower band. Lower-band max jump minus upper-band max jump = -1.0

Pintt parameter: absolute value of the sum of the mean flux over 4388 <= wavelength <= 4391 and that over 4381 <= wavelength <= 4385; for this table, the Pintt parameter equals 66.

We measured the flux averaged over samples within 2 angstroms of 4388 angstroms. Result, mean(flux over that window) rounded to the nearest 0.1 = 30.6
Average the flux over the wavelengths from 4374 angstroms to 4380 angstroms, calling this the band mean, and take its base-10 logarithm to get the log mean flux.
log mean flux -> 1.52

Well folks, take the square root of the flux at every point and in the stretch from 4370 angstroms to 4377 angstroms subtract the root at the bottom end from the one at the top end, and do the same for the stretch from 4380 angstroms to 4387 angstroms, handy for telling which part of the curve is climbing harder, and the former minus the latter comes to 0.30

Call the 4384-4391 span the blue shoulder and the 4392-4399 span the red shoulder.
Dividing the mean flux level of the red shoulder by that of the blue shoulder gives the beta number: 1.19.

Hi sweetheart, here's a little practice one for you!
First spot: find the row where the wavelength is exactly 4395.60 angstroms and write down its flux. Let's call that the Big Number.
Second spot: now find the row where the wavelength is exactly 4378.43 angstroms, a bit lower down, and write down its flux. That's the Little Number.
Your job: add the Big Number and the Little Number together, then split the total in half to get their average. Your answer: 36.7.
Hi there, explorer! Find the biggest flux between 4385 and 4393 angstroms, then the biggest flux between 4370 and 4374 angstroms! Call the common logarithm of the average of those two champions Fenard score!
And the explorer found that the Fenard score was 1.53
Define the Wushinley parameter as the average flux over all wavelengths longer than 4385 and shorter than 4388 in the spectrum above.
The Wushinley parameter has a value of 28.7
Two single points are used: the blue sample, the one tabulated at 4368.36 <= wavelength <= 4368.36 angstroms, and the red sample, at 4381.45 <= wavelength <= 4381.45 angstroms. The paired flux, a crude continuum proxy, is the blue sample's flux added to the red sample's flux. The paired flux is 75.1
